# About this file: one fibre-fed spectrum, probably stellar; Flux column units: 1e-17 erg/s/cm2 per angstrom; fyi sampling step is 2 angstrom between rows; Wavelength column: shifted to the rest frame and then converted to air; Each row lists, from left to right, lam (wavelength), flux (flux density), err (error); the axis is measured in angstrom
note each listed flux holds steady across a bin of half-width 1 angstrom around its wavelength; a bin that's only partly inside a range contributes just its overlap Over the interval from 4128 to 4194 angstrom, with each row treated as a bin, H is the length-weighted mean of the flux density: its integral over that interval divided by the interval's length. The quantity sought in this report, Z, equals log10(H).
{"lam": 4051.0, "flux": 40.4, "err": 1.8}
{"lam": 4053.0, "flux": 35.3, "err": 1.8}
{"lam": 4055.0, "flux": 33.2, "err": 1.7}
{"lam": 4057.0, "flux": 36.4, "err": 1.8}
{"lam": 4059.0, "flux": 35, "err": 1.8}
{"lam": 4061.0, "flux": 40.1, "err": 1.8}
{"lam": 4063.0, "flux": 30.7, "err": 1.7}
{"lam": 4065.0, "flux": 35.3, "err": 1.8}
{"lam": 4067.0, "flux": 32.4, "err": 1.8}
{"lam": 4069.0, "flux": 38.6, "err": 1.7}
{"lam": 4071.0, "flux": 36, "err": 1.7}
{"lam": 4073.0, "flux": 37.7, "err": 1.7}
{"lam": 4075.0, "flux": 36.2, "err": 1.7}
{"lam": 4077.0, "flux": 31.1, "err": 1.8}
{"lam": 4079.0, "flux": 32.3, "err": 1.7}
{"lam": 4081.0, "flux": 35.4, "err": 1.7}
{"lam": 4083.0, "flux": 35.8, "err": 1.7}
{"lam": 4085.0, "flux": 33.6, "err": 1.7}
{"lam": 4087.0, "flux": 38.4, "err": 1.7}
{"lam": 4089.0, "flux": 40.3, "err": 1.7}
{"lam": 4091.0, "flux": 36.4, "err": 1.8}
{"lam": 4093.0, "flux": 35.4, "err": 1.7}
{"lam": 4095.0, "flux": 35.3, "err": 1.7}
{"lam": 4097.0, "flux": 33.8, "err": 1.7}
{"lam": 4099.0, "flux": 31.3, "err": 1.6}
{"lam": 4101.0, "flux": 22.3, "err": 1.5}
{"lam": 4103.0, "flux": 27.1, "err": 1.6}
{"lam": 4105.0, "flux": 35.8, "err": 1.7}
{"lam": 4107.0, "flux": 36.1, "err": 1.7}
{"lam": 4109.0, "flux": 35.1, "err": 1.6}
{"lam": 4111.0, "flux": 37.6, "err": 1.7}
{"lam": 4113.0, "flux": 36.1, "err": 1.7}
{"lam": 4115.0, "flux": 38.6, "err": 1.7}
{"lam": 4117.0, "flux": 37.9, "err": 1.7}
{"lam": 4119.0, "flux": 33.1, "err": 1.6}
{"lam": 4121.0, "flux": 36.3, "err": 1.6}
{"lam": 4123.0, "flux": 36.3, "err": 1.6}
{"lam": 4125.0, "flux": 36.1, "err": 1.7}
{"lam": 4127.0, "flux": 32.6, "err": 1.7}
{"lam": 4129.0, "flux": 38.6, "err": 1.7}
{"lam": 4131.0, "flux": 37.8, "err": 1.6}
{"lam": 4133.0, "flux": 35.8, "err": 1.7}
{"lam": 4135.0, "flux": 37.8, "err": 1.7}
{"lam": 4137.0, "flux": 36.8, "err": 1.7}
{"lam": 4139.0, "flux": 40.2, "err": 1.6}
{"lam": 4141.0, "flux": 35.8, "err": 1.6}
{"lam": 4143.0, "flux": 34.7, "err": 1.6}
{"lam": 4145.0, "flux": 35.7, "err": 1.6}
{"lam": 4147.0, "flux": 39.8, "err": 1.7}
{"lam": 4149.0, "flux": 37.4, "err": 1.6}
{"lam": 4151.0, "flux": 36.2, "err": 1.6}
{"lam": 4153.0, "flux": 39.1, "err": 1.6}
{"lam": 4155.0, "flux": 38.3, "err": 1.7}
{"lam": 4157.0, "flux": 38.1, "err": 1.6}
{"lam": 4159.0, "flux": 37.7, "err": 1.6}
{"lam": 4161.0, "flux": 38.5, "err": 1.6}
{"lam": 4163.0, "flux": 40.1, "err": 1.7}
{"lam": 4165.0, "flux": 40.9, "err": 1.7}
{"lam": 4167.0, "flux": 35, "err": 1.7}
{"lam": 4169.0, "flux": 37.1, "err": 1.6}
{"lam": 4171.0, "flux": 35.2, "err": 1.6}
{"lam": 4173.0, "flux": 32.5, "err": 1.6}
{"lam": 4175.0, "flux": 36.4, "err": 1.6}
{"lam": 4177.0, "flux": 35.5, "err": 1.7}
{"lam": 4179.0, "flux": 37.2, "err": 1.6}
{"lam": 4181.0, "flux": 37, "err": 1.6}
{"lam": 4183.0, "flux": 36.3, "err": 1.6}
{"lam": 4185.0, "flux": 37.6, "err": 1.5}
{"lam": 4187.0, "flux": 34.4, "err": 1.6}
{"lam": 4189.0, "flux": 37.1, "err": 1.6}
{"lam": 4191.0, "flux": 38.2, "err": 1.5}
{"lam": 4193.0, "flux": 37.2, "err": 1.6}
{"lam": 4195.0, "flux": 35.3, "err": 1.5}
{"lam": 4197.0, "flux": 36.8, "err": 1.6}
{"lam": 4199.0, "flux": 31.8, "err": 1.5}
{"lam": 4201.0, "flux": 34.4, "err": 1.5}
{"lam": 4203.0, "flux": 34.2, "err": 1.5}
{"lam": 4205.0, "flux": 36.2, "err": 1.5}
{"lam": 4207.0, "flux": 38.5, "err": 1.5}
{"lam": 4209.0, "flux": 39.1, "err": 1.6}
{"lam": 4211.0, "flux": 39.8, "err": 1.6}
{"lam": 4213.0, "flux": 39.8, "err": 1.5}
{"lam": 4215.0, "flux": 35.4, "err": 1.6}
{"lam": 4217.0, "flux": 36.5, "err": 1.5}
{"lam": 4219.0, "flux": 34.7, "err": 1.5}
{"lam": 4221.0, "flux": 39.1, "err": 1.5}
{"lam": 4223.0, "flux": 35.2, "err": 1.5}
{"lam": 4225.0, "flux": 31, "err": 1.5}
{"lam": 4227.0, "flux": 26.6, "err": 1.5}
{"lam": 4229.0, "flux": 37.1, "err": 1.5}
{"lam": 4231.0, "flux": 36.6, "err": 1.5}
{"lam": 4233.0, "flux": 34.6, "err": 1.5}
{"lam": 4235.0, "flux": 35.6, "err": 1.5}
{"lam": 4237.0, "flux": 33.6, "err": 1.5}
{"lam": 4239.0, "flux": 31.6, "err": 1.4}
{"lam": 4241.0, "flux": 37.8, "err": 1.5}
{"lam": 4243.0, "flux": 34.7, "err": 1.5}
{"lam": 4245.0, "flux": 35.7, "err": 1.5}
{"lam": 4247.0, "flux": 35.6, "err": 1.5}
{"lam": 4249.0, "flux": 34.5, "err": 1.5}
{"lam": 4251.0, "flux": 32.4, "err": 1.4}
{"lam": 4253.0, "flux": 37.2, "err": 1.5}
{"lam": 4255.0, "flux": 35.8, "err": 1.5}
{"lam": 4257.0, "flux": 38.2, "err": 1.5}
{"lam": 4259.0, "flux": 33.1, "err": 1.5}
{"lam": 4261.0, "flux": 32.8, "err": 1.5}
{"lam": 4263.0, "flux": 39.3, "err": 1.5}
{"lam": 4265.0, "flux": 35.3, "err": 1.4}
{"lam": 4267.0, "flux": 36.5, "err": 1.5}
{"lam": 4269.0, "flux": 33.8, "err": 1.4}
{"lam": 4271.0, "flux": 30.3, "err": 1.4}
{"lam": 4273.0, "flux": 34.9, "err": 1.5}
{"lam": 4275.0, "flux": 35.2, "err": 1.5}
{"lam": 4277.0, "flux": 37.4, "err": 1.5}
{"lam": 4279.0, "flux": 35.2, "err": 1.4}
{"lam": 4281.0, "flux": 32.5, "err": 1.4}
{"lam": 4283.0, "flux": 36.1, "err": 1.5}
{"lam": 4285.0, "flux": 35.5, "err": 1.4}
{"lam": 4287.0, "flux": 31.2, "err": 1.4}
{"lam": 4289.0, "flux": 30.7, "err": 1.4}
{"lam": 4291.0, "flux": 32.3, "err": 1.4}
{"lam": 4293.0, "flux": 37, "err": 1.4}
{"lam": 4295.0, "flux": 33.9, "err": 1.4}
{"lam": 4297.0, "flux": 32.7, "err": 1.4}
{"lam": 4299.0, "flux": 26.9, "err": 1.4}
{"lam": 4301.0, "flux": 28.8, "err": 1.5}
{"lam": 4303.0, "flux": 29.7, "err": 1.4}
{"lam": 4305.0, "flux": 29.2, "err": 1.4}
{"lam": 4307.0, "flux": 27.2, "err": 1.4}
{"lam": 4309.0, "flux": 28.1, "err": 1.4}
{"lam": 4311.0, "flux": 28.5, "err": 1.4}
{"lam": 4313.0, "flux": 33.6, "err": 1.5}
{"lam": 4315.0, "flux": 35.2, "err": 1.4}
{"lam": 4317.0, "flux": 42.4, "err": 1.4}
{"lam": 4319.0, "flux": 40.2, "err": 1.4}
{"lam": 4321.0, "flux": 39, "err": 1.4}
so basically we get 1.57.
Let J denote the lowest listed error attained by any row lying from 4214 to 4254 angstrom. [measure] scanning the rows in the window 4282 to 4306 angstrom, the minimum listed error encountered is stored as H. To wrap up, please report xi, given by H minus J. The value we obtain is 0.00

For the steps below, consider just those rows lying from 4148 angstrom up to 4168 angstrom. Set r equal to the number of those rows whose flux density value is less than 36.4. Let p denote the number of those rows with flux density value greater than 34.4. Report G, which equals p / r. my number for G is 5.0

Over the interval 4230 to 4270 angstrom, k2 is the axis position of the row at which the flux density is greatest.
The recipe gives 4263.0 angstrom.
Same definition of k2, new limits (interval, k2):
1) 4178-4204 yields 4191.0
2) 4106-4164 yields 4139.0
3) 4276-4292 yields 4277.0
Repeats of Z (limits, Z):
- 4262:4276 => 1.54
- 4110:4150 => 1.57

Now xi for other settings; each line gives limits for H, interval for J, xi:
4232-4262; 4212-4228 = -0.10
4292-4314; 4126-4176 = -0.20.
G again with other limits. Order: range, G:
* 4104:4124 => 1.3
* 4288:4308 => 0.1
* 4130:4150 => 2.5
